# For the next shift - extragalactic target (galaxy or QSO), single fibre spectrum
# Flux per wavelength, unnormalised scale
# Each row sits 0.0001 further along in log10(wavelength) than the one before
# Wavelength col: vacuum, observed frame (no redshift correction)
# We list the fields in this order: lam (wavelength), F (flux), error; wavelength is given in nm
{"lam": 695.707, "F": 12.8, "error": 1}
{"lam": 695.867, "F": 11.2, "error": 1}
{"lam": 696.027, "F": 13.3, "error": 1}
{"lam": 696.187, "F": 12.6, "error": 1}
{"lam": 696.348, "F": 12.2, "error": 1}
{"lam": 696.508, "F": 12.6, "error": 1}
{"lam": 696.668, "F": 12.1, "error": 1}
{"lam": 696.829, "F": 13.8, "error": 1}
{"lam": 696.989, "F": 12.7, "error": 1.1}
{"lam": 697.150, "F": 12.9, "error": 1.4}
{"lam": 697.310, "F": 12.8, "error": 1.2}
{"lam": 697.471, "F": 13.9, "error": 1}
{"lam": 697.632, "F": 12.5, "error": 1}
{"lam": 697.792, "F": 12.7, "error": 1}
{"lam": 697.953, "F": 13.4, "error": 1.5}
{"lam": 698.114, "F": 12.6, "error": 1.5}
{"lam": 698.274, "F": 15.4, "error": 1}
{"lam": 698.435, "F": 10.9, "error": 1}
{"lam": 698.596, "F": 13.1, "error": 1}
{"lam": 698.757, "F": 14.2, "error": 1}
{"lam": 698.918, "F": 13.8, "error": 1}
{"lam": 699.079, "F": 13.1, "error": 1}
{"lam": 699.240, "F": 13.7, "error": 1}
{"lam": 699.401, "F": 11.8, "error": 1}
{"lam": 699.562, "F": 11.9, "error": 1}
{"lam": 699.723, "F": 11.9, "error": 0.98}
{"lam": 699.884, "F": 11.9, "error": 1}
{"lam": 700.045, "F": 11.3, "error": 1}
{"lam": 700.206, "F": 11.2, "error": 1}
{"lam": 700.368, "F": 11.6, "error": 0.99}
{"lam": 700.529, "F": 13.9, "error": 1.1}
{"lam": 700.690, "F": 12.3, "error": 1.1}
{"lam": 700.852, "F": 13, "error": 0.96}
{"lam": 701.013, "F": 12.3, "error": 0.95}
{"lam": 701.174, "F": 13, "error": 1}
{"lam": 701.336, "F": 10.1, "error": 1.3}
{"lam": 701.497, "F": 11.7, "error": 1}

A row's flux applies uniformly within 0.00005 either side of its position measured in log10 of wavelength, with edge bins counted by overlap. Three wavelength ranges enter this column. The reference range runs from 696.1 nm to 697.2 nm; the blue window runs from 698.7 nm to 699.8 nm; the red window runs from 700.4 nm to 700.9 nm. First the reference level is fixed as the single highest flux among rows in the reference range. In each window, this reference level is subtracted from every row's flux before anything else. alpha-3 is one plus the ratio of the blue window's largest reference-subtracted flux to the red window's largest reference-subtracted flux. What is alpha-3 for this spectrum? 5.0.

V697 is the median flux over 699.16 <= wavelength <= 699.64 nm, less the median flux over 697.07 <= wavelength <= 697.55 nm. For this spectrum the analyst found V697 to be -1.0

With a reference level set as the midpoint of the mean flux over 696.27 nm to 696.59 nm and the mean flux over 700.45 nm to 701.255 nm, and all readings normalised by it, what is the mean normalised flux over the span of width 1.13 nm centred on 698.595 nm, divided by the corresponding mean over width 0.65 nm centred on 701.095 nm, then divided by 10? 0.110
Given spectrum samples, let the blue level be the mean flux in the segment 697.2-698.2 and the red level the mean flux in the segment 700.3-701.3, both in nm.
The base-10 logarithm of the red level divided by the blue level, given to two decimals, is -0.01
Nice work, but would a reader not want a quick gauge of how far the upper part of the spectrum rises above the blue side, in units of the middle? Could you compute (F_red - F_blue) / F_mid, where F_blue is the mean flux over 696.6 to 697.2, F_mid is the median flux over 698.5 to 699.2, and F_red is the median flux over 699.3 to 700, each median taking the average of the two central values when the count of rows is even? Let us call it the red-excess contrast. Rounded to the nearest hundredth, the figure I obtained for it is -0.07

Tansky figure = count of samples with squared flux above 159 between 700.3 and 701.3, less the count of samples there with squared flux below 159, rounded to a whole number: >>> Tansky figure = 0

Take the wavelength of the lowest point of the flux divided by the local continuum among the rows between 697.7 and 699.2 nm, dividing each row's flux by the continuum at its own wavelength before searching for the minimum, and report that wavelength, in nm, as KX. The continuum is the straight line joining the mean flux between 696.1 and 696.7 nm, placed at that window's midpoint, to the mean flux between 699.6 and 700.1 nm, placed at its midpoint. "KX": 698.435 nm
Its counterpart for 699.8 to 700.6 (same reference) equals 700.206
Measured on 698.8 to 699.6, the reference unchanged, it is 699.401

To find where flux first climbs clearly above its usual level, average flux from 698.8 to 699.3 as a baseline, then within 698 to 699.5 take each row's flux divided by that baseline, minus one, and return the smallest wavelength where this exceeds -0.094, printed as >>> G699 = 698.114 nm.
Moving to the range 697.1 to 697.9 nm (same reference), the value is 697.150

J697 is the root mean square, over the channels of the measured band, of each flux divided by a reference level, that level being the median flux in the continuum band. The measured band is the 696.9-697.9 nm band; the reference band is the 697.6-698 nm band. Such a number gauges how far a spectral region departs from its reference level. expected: 1.02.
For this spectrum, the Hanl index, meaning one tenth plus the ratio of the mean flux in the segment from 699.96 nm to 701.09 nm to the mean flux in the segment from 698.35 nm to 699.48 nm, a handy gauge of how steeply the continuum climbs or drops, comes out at 1.04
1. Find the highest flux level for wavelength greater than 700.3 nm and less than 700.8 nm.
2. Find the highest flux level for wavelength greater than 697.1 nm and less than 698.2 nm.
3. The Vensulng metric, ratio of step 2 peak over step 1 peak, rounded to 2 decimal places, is 1.00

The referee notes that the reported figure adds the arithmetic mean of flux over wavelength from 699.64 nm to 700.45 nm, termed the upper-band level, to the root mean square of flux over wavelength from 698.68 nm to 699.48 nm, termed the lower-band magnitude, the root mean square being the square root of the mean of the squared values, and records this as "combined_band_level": 24.93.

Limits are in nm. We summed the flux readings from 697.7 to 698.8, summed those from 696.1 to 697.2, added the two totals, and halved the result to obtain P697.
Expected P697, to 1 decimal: 90.6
